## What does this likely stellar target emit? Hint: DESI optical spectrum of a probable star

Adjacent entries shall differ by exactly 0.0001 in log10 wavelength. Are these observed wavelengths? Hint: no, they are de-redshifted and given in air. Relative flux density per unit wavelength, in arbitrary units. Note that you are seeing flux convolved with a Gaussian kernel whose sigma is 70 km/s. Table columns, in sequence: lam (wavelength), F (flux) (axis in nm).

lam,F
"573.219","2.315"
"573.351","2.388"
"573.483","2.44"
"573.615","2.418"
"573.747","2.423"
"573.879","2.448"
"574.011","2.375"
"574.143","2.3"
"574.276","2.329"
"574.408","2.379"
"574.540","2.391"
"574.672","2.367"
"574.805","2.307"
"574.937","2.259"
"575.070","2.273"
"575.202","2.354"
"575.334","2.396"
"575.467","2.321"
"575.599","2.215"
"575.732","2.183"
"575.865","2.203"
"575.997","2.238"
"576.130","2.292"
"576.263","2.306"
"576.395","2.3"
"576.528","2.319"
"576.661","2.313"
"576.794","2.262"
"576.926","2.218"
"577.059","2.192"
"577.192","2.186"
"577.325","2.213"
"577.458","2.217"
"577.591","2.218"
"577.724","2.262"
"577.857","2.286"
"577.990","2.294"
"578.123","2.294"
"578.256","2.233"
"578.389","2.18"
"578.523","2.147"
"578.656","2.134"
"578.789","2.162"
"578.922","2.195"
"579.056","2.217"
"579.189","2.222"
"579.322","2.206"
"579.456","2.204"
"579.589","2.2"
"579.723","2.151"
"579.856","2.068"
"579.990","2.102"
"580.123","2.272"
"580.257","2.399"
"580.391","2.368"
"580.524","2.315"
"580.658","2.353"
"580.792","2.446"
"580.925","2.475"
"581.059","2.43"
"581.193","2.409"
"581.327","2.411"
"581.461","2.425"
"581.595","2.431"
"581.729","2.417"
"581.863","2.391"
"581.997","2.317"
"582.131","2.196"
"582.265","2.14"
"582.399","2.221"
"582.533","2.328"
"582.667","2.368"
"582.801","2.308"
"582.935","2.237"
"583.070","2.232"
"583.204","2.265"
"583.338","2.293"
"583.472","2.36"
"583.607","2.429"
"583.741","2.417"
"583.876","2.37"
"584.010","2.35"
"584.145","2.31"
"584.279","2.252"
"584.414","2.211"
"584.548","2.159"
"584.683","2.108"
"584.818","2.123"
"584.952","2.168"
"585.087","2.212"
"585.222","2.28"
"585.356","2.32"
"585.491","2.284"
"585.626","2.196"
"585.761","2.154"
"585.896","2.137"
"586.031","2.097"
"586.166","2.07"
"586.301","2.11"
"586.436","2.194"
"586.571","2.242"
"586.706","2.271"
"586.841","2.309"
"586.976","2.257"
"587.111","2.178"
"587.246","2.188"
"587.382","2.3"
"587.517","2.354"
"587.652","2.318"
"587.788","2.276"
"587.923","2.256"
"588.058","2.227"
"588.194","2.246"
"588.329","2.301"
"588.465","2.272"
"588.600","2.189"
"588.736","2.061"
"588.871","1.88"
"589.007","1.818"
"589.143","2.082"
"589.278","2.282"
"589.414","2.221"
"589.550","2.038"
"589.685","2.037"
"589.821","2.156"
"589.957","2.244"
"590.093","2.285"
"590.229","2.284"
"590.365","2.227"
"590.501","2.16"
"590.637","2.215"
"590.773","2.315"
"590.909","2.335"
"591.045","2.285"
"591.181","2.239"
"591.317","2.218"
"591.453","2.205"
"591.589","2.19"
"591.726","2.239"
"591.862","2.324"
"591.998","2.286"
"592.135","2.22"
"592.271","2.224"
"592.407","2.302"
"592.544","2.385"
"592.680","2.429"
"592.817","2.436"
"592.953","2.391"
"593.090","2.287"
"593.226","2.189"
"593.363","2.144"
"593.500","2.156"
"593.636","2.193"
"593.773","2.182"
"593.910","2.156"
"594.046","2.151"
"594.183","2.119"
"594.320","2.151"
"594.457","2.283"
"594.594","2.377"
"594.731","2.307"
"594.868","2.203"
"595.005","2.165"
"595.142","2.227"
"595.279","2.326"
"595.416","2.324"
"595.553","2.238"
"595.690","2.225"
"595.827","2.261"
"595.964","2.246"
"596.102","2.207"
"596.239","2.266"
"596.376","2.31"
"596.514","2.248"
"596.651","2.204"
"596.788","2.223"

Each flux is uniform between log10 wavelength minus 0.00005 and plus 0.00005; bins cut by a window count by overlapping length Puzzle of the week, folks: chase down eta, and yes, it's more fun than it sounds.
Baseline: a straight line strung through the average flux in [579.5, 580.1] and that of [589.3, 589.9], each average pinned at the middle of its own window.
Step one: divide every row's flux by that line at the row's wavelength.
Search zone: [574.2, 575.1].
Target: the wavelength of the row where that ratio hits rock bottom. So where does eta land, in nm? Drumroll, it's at 574.937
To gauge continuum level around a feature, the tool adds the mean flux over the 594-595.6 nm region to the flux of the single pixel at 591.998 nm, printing 4.53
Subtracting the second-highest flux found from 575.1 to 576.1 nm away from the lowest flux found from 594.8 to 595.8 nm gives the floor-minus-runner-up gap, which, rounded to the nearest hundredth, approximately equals -0.19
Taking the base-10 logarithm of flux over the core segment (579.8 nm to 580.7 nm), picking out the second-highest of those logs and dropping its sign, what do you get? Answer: 0.374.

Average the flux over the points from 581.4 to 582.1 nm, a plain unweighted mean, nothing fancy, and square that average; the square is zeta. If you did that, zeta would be 5.7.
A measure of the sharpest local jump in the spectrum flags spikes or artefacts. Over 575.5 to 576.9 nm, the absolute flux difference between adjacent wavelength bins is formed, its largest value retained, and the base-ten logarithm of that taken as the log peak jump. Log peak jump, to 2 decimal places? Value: -1.27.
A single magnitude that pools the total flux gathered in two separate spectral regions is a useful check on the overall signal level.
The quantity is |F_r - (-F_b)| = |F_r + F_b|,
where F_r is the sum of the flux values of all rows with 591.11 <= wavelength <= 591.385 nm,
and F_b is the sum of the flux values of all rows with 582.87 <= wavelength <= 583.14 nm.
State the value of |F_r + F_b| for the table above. 8.93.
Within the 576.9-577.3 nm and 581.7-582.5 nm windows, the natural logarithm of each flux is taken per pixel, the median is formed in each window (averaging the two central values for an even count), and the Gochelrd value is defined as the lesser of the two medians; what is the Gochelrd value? 0.785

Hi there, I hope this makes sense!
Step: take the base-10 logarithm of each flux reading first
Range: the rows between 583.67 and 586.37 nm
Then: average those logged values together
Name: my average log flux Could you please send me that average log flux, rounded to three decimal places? 0.345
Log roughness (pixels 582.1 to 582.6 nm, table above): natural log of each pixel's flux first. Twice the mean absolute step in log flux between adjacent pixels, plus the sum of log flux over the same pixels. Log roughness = 3.26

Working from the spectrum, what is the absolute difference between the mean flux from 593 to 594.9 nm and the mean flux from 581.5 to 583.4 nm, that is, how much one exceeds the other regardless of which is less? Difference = 0.09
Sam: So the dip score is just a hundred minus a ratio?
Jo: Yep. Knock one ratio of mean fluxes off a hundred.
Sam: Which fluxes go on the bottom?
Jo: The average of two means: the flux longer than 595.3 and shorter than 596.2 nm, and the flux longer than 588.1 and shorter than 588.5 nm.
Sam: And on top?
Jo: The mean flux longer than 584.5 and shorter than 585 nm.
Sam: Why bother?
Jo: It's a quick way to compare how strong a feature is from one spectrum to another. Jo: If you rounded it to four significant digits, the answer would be 99.05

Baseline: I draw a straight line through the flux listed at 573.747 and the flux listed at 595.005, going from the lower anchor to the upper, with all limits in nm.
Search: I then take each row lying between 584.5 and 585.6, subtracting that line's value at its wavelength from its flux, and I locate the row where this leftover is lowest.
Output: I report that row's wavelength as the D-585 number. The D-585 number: 584.683 nm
